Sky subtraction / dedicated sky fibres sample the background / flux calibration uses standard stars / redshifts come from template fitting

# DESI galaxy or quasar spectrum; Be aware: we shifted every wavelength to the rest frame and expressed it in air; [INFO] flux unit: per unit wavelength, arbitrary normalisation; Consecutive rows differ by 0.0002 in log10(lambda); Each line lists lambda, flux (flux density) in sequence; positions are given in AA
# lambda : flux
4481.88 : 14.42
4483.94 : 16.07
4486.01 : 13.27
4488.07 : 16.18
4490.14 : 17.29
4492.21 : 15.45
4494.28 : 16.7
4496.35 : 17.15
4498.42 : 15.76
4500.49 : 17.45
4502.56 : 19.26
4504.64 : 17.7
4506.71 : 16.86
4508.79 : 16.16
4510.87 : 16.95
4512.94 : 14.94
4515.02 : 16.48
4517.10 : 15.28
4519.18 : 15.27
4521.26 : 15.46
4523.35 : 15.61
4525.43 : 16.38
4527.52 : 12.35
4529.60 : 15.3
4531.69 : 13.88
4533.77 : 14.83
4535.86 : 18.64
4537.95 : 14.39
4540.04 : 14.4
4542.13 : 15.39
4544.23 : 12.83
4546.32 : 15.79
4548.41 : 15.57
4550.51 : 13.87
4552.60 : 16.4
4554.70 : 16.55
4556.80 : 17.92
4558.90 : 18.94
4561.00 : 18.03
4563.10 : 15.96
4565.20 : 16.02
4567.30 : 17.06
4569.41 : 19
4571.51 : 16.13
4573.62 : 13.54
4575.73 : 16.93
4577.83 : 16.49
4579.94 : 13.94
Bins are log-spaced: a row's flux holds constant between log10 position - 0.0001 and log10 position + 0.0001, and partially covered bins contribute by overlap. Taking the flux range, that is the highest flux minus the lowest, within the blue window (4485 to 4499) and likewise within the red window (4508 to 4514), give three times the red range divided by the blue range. 1.5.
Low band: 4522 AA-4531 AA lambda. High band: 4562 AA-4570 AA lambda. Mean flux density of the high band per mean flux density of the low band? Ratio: 1.14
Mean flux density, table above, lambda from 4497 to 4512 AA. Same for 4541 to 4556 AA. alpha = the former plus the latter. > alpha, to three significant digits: 32.4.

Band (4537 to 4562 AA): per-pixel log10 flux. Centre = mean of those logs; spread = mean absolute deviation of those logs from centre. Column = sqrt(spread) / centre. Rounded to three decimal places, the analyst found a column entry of 0.166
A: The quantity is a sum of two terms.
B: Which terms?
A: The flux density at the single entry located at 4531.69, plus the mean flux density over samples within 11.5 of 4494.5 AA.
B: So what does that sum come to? 30.5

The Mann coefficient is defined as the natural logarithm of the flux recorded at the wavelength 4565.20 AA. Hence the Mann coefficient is 2.77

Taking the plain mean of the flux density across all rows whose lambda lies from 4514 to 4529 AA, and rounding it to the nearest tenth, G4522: 15.3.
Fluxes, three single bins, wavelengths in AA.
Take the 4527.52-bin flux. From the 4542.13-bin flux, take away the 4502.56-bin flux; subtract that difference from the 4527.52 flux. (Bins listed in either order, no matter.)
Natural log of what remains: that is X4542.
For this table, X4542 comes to 2.79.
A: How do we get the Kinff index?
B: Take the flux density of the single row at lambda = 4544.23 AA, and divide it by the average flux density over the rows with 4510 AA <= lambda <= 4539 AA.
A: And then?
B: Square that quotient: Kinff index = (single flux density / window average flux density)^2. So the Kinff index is 0.69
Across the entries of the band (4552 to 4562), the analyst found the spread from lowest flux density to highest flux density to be 2.5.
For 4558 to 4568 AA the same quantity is 3.0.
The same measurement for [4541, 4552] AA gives 3.0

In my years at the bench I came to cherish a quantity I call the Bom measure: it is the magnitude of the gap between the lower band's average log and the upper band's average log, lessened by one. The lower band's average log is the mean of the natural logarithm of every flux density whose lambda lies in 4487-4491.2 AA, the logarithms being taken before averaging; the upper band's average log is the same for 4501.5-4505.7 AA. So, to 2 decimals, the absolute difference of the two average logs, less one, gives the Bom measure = -0.90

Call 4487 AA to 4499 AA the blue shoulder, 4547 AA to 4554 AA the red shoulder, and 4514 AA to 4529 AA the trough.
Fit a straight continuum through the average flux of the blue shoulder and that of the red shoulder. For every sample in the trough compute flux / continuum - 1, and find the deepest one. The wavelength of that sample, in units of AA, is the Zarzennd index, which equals 4527.52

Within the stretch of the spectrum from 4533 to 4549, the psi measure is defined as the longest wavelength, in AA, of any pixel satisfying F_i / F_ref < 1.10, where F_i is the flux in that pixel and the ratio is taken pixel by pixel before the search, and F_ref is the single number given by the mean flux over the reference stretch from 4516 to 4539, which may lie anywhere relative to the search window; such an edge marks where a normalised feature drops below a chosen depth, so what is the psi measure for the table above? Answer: 4548.41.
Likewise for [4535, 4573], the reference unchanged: 4571.51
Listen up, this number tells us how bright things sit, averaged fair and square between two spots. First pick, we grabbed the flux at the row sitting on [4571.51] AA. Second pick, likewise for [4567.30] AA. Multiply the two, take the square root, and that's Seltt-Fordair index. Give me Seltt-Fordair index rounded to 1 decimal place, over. 16.6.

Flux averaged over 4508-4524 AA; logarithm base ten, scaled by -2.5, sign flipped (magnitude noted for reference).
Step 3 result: 2.994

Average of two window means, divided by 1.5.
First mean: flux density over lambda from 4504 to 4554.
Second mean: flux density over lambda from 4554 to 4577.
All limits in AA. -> 10.8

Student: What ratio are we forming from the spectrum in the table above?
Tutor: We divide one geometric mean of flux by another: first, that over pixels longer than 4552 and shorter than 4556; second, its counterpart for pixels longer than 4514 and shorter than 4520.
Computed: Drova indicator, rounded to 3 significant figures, 1.05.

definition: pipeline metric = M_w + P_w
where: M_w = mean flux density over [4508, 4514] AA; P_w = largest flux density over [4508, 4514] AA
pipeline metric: 33.0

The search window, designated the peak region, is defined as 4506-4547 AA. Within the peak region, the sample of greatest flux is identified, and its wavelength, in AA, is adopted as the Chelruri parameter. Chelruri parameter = 4535.86 AA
